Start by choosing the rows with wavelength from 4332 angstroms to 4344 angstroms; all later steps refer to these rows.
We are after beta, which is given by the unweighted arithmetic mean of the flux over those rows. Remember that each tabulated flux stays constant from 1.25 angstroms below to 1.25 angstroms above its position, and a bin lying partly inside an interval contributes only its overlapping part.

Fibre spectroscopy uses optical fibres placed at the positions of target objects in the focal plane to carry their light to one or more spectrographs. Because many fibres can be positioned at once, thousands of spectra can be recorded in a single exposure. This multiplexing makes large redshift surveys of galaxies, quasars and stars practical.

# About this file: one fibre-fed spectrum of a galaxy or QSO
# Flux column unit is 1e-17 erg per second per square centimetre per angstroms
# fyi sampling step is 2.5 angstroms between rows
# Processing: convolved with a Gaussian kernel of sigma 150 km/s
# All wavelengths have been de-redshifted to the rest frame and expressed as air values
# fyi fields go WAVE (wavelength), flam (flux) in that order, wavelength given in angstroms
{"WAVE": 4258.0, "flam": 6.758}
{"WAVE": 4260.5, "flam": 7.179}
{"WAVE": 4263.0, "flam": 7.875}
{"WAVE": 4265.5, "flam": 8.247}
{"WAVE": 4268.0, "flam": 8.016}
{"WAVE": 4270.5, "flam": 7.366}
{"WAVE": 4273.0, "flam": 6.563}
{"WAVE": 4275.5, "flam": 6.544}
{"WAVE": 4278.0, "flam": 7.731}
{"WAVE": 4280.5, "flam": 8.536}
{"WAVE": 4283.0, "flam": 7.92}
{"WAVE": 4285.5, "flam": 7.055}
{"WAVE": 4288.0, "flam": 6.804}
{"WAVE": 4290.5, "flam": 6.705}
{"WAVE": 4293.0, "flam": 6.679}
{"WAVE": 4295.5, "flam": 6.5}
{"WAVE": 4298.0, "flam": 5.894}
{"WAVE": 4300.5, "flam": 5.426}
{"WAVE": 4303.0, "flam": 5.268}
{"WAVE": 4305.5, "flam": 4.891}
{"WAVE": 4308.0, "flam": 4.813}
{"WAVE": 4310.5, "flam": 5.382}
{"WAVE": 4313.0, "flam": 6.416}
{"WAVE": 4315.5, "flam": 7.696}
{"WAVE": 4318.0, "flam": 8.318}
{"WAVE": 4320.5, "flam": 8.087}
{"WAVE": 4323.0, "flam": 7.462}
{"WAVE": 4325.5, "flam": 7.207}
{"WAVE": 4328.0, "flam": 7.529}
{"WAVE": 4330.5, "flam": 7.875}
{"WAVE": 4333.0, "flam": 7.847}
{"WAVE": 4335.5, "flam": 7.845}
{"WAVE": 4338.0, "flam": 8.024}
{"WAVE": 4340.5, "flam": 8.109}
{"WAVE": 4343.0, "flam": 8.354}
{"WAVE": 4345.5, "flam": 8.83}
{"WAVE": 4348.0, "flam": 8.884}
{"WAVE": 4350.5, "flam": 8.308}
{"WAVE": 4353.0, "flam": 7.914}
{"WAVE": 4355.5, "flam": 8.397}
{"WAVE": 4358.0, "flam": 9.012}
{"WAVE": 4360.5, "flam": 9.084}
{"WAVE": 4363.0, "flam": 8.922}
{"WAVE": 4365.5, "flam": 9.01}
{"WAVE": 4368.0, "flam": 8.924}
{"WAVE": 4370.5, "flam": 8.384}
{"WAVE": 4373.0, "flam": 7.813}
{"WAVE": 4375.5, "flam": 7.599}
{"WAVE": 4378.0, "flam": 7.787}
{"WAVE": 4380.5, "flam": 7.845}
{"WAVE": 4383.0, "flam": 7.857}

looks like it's 8.0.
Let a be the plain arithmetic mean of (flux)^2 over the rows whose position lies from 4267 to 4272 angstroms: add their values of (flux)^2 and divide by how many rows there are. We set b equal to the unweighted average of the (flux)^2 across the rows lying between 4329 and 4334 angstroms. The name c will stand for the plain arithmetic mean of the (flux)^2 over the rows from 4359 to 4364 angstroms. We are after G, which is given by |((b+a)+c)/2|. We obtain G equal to 101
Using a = 59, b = 62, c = 81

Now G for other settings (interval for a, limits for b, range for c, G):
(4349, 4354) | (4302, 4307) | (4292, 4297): 68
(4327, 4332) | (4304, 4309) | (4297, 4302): 57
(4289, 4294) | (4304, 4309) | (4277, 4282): 67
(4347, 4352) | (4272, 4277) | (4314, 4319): 91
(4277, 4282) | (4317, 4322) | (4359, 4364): 107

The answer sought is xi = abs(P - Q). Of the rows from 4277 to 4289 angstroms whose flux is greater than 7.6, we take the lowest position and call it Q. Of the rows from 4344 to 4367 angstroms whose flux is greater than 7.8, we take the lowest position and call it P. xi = 67.5 angstroms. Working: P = 4345.5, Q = 4278.0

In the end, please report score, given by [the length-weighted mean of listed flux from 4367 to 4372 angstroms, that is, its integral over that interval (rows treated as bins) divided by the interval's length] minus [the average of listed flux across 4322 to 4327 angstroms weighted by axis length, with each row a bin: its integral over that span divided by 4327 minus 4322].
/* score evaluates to 1.3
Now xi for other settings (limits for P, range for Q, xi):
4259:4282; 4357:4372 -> 95.0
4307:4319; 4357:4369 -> 40.0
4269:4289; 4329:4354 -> 50.0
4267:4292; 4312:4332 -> 47.5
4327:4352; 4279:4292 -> 50.0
